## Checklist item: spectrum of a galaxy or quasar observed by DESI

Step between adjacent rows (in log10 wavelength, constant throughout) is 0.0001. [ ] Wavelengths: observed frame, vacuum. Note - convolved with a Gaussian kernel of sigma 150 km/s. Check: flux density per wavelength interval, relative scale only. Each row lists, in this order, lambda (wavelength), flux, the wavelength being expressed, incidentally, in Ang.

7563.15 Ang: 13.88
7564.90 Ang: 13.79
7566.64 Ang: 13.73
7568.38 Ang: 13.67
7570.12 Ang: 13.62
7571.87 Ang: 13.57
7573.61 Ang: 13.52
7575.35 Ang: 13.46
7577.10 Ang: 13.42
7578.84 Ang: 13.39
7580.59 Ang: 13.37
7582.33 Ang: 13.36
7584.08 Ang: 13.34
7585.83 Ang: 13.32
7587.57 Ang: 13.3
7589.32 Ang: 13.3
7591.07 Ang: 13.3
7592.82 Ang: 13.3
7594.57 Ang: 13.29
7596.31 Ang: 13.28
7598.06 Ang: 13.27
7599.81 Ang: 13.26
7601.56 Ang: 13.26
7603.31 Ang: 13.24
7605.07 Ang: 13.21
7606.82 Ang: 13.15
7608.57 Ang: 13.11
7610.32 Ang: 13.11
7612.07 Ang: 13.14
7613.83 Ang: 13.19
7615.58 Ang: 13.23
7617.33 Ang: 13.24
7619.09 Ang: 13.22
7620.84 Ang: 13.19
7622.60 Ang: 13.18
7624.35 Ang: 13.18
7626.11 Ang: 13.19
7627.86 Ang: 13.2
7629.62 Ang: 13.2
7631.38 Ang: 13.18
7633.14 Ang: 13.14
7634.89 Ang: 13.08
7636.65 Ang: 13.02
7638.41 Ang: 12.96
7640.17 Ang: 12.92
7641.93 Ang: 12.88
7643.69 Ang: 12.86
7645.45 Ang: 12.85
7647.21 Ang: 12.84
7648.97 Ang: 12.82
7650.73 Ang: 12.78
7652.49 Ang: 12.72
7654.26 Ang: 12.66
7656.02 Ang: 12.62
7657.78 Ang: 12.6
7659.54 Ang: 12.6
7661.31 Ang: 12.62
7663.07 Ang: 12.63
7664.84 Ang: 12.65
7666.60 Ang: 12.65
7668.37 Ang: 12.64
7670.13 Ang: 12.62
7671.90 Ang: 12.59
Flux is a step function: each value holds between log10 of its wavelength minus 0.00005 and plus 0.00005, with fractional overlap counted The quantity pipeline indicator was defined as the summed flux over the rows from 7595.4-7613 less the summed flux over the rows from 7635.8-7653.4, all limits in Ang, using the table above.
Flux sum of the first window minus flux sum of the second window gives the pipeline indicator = 3.4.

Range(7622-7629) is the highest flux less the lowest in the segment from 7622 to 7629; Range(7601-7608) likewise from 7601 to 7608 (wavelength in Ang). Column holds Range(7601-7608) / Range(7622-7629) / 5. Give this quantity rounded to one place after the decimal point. 1.1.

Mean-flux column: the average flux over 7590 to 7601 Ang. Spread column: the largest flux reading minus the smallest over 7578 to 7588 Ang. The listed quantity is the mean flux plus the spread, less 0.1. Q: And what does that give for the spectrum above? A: 13.3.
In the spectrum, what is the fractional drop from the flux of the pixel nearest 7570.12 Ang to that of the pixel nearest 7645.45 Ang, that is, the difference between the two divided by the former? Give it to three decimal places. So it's 0.057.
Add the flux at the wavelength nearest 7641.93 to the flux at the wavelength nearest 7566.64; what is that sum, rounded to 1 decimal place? 26.6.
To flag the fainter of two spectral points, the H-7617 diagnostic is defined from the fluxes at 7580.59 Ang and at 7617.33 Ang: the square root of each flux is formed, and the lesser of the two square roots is 3.64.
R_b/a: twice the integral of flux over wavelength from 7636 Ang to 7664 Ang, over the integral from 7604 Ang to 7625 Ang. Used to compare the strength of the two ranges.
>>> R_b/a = 3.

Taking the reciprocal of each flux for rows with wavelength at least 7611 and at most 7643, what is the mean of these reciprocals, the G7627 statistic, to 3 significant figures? 0.0762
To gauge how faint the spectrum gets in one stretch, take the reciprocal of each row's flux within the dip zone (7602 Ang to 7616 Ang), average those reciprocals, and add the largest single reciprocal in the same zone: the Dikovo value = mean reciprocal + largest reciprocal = 0.152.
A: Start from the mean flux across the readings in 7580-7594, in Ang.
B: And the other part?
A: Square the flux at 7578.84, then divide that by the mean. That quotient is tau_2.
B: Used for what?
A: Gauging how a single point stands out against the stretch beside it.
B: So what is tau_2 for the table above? 13.5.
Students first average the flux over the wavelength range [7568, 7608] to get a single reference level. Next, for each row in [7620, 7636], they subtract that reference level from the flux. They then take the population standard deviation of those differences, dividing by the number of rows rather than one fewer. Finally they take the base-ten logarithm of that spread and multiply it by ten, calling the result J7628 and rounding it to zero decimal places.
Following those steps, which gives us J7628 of -14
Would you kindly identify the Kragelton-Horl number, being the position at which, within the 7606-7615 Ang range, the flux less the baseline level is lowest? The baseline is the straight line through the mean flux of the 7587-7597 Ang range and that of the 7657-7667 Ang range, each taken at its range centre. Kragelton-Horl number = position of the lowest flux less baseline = 7608.57 Ang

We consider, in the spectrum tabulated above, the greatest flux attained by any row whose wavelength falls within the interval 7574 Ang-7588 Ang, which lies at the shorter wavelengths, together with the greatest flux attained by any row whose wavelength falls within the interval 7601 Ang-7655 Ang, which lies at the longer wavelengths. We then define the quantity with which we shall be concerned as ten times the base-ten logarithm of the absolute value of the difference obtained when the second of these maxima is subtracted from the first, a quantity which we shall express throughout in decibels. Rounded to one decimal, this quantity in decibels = -7.0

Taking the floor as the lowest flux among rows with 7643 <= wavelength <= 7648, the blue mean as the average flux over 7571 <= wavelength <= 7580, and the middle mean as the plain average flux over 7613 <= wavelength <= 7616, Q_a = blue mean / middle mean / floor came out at 0.0794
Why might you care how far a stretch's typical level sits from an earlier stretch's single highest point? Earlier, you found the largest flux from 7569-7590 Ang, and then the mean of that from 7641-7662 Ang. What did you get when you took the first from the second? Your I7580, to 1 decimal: -0.9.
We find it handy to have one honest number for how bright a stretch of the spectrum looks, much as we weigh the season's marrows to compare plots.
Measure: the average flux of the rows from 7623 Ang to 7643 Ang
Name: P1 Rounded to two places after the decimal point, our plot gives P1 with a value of 13.09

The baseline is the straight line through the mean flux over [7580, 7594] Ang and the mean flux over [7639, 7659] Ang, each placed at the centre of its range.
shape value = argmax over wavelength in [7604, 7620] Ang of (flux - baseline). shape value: 7617.33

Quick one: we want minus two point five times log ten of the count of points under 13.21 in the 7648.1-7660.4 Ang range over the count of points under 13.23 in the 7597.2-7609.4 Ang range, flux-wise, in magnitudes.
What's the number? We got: -0.9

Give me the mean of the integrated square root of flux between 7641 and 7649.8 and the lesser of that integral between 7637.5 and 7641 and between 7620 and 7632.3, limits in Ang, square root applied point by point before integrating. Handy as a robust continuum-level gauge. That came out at 22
